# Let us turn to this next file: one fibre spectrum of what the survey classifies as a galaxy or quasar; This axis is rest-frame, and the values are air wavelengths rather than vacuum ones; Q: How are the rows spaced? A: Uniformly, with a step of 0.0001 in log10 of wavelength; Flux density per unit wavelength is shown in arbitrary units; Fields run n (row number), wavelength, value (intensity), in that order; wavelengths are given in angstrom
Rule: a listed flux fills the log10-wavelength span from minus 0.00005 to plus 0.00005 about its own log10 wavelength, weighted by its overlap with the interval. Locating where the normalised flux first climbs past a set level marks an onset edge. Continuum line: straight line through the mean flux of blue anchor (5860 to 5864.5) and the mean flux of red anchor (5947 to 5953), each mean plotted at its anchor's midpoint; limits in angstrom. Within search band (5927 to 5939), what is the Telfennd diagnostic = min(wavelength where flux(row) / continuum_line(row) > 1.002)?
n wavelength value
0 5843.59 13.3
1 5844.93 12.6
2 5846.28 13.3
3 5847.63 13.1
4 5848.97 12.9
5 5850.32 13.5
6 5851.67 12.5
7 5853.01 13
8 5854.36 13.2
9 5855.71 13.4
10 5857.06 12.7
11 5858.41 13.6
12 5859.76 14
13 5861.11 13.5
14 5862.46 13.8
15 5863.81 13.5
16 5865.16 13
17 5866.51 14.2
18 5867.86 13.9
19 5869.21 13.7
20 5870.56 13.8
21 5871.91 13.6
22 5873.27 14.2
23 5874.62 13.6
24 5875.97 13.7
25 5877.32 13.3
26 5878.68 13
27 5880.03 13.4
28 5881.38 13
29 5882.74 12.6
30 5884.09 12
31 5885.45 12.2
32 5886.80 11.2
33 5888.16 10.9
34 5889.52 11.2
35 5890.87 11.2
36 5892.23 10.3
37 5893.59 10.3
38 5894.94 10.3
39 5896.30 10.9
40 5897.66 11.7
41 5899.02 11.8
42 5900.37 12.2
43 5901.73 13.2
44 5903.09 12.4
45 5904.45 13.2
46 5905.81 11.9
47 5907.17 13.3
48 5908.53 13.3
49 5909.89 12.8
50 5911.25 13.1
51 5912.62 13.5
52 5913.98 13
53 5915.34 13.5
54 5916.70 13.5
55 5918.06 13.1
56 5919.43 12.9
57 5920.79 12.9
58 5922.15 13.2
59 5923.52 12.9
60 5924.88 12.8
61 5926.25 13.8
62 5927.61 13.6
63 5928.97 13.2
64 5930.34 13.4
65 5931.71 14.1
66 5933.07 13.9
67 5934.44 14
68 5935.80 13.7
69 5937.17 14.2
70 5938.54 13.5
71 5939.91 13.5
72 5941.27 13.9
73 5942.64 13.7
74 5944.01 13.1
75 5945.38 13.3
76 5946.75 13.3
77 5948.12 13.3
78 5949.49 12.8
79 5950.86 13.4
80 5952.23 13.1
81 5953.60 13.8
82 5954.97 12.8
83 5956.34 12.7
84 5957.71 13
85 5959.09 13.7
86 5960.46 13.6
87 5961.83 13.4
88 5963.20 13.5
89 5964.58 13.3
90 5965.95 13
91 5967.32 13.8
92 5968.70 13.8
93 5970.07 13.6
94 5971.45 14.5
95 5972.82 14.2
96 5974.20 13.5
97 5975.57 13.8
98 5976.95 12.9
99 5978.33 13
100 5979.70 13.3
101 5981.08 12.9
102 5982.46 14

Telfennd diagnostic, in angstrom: 5927.61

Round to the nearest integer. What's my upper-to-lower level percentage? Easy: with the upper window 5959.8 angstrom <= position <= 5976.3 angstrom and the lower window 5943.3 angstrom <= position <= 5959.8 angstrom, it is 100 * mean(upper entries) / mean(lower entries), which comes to 104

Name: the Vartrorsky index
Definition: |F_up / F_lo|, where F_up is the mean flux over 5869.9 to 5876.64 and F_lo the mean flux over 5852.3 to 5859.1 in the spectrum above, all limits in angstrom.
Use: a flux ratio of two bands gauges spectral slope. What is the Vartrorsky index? 1.05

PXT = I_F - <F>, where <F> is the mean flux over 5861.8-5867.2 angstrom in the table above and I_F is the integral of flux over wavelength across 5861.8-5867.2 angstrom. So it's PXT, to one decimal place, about 60.0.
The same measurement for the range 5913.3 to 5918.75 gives 59.1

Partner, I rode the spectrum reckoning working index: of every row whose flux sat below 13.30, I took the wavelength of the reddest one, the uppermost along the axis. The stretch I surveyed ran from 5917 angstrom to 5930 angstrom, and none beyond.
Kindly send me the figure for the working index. 5928.97 angstrom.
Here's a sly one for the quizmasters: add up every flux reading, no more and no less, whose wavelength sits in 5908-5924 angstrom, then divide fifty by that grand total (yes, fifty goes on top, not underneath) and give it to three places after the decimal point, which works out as 0.317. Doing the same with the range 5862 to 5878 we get 0.304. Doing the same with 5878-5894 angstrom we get 0.354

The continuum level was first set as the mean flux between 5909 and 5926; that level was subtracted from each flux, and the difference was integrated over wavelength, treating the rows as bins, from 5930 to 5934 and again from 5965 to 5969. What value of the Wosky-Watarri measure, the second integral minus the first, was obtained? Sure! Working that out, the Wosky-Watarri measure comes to -1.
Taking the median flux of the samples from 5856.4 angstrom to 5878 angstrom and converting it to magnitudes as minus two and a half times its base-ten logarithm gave -2.838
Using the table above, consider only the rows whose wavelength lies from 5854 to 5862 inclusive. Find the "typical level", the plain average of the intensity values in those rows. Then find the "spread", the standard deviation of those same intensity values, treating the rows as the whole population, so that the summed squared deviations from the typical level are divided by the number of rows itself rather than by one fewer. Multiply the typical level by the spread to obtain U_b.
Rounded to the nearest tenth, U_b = 5.3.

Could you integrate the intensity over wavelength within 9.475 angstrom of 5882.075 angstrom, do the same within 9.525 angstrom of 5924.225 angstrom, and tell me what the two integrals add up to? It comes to 492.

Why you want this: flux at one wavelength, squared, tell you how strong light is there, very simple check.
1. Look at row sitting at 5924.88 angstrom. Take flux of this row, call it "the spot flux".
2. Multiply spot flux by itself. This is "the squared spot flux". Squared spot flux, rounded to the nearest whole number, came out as 164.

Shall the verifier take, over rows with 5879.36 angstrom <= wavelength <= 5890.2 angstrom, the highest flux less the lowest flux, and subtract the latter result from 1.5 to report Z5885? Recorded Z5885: -1.0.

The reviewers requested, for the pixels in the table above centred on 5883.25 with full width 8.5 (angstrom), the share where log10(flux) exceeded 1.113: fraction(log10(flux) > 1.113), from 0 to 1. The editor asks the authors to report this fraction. 0.3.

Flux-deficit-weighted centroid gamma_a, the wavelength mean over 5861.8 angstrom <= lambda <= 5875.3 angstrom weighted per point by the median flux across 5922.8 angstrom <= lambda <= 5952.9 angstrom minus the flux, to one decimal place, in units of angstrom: 5869.7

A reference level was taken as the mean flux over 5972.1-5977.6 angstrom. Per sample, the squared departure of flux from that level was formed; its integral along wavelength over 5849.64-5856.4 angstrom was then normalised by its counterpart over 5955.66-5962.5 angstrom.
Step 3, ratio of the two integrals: 1.4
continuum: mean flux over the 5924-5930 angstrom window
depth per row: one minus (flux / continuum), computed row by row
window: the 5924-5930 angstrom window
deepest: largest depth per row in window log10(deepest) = -1.4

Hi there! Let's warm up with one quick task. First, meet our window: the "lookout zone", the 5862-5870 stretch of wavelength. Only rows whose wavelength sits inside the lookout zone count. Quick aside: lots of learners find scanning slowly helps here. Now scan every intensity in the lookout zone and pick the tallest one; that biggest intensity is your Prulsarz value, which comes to 14.2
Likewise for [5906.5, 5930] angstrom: 13.8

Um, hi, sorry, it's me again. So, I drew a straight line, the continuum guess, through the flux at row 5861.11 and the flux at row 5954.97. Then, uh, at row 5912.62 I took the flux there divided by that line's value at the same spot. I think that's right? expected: 1.03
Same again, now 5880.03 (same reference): 1.00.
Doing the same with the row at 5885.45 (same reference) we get 0.92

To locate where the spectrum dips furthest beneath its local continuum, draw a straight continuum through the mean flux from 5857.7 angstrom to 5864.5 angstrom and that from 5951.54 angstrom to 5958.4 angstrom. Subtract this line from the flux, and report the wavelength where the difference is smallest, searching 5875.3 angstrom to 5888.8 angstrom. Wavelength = 5888.16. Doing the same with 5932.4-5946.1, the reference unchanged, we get 5944.01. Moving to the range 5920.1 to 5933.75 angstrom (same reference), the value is 5924.88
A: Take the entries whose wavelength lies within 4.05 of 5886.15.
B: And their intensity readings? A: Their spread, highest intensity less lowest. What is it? 1.7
